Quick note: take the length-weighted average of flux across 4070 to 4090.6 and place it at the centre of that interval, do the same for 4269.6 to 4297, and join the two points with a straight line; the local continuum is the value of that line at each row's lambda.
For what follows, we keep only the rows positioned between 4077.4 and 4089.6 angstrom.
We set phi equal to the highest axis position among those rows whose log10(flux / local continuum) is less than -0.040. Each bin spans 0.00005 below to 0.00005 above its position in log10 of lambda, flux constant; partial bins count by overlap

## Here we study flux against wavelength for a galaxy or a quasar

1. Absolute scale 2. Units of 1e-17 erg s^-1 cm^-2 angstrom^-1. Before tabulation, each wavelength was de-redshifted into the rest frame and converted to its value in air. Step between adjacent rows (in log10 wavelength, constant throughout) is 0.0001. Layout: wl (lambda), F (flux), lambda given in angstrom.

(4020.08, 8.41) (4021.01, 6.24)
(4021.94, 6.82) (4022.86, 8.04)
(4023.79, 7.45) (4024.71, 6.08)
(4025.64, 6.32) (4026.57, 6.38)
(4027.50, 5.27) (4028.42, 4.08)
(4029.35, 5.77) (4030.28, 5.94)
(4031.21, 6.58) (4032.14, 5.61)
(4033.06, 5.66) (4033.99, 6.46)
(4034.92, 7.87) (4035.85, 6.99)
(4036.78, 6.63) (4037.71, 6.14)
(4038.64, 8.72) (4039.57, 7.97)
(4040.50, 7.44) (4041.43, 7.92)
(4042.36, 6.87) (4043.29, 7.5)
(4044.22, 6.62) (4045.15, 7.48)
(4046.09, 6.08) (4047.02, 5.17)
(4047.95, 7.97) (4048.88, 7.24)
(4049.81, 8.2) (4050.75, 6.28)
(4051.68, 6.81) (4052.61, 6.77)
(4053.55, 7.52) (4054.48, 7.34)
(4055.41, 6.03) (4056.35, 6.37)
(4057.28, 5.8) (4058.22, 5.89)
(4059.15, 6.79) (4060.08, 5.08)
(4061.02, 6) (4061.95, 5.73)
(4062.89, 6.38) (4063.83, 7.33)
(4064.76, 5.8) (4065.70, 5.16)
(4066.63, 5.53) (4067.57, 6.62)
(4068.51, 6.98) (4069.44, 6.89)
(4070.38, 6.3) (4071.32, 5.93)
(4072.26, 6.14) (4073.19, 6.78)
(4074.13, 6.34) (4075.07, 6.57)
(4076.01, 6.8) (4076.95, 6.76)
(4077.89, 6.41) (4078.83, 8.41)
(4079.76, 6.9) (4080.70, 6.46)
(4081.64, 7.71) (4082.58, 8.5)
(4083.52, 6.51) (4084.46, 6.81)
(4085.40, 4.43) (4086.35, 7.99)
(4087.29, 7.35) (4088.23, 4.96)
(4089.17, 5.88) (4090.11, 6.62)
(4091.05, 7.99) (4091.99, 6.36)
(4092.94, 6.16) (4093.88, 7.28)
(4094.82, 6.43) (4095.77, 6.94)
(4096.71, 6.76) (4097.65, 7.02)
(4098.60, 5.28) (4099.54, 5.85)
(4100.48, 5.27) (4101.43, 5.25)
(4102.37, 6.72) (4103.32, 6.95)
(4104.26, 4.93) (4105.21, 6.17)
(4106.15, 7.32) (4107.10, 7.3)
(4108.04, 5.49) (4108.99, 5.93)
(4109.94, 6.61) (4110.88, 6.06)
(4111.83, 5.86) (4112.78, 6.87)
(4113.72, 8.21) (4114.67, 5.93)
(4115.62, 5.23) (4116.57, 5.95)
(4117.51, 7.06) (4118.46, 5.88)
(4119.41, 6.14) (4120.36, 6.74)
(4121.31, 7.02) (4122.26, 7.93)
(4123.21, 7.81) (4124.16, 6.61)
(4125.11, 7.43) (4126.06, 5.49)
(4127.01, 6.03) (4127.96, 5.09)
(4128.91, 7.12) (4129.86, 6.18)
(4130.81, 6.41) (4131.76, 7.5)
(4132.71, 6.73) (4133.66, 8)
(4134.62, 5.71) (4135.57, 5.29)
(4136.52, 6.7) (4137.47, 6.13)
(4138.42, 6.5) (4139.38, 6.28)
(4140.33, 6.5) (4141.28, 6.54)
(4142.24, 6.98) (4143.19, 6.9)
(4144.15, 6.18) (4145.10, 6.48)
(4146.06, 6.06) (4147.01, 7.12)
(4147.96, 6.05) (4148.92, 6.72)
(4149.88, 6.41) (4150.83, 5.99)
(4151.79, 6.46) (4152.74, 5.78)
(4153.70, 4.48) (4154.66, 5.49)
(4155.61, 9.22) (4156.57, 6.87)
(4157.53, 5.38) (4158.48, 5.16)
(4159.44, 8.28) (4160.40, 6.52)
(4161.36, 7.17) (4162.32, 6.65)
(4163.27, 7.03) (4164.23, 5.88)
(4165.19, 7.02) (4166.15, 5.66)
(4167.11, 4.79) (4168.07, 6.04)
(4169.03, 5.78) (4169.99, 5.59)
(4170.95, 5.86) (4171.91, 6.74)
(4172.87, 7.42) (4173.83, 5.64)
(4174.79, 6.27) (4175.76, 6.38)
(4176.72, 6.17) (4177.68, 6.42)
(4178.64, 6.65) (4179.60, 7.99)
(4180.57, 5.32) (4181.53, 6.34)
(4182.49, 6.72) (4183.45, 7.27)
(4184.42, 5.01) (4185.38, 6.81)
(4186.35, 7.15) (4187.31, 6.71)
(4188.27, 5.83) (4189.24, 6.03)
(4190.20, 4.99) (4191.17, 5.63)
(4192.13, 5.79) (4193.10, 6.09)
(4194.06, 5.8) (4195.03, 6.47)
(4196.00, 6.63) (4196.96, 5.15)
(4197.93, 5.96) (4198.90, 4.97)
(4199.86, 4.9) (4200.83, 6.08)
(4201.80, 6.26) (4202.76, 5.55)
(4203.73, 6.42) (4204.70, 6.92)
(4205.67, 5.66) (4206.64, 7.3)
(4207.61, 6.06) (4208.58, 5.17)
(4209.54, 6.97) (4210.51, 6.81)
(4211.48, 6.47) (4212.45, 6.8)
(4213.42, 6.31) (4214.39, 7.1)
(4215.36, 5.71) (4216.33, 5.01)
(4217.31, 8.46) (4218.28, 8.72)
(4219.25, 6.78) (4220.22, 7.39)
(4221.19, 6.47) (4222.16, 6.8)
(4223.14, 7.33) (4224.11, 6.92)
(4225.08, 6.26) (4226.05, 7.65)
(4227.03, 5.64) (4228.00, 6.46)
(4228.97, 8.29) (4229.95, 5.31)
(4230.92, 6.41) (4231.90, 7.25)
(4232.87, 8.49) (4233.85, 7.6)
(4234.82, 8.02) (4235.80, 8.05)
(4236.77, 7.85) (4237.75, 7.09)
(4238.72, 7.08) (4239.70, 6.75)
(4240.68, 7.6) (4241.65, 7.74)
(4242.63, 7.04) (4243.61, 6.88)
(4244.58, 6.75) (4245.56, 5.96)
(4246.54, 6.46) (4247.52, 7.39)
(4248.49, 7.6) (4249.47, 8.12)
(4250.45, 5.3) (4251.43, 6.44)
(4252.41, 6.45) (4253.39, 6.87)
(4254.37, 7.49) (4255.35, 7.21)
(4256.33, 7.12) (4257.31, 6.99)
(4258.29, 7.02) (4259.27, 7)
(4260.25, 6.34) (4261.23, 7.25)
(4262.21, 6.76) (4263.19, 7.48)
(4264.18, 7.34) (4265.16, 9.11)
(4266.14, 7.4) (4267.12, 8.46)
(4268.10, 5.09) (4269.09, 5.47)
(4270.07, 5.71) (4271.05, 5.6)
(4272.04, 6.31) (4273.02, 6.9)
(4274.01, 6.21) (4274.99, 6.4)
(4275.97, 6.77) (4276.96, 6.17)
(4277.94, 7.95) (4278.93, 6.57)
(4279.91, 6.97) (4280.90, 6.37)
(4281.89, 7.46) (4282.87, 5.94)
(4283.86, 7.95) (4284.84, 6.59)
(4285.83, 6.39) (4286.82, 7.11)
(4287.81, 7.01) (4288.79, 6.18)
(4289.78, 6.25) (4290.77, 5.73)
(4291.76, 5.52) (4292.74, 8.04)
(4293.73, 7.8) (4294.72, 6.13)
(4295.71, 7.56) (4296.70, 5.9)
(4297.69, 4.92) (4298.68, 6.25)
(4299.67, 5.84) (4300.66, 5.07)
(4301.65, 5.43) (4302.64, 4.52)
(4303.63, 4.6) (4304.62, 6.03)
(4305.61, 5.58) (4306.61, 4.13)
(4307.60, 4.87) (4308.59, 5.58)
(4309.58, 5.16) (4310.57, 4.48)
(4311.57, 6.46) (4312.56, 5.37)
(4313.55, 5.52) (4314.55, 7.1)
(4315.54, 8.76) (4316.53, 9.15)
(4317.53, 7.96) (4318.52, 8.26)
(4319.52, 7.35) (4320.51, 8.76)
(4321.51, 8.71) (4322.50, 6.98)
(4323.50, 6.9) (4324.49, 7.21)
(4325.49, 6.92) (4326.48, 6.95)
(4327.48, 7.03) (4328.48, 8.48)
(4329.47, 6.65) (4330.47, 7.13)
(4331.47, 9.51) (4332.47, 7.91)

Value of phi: 4089.17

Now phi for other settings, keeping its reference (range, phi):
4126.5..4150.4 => 4147.96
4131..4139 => 4135.57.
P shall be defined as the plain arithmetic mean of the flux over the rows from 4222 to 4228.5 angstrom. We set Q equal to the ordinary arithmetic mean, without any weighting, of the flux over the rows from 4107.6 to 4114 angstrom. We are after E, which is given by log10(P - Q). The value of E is -0.5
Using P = 6.72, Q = 6.43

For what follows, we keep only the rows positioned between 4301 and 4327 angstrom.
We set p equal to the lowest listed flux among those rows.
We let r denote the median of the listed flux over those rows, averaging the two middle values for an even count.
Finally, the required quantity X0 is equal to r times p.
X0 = 28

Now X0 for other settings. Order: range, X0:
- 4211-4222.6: 34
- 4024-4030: 24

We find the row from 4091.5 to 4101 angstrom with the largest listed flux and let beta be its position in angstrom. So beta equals 4093.88 angstrom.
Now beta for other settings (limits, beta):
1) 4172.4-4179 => 4172.87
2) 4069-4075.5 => 4069.44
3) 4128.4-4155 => 4133.66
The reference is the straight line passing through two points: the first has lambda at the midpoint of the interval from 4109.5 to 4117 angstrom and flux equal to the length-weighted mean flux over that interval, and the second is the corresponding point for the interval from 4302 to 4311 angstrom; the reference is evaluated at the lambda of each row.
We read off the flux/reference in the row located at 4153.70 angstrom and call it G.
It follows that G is 0.74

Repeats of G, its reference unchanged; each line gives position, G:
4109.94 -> 1.04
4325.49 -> 1.42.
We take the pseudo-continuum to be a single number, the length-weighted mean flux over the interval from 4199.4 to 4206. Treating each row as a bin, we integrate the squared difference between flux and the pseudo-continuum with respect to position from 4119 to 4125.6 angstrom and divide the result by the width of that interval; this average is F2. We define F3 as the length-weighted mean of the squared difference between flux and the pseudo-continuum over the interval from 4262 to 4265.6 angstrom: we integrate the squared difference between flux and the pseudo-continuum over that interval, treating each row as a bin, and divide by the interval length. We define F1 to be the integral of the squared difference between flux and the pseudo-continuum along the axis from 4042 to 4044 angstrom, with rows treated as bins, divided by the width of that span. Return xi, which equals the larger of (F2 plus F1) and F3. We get 3.78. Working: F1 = 1.5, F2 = 1.6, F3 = 3.8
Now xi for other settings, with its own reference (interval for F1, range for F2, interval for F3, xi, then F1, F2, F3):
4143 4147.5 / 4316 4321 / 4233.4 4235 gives 6.24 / 0.5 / 5.8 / 3.3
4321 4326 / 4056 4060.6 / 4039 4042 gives 3.35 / 2.3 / 0.3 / 3.4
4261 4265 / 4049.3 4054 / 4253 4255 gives 4.00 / 2.3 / 1.7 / 1.6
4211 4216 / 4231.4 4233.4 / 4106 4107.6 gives 4.40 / 0.5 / 3.9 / 1.7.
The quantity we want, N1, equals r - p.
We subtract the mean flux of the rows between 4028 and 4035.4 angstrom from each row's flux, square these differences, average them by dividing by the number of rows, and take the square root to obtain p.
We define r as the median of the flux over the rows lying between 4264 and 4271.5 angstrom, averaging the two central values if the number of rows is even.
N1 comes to 5.5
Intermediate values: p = 1.00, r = 6.5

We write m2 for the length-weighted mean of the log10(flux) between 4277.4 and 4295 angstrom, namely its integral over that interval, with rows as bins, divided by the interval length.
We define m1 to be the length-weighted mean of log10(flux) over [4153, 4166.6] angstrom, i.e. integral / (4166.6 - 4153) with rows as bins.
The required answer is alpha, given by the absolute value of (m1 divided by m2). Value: 0.97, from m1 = 0.804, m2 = 0.829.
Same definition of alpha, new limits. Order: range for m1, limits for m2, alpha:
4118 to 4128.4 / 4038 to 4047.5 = 0.96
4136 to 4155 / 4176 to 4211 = 1.01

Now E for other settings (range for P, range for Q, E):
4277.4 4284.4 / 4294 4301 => 0.0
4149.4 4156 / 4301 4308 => 0.1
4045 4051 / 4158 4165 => -0.6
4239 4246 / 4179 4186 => -0.3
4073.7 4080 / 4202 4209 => -0.1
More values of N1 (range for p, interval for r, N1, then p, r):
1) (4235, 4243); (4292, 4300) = 5.8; 0.44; 6.2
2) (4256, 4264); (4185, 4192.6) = 5.6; 0.32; 5.9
